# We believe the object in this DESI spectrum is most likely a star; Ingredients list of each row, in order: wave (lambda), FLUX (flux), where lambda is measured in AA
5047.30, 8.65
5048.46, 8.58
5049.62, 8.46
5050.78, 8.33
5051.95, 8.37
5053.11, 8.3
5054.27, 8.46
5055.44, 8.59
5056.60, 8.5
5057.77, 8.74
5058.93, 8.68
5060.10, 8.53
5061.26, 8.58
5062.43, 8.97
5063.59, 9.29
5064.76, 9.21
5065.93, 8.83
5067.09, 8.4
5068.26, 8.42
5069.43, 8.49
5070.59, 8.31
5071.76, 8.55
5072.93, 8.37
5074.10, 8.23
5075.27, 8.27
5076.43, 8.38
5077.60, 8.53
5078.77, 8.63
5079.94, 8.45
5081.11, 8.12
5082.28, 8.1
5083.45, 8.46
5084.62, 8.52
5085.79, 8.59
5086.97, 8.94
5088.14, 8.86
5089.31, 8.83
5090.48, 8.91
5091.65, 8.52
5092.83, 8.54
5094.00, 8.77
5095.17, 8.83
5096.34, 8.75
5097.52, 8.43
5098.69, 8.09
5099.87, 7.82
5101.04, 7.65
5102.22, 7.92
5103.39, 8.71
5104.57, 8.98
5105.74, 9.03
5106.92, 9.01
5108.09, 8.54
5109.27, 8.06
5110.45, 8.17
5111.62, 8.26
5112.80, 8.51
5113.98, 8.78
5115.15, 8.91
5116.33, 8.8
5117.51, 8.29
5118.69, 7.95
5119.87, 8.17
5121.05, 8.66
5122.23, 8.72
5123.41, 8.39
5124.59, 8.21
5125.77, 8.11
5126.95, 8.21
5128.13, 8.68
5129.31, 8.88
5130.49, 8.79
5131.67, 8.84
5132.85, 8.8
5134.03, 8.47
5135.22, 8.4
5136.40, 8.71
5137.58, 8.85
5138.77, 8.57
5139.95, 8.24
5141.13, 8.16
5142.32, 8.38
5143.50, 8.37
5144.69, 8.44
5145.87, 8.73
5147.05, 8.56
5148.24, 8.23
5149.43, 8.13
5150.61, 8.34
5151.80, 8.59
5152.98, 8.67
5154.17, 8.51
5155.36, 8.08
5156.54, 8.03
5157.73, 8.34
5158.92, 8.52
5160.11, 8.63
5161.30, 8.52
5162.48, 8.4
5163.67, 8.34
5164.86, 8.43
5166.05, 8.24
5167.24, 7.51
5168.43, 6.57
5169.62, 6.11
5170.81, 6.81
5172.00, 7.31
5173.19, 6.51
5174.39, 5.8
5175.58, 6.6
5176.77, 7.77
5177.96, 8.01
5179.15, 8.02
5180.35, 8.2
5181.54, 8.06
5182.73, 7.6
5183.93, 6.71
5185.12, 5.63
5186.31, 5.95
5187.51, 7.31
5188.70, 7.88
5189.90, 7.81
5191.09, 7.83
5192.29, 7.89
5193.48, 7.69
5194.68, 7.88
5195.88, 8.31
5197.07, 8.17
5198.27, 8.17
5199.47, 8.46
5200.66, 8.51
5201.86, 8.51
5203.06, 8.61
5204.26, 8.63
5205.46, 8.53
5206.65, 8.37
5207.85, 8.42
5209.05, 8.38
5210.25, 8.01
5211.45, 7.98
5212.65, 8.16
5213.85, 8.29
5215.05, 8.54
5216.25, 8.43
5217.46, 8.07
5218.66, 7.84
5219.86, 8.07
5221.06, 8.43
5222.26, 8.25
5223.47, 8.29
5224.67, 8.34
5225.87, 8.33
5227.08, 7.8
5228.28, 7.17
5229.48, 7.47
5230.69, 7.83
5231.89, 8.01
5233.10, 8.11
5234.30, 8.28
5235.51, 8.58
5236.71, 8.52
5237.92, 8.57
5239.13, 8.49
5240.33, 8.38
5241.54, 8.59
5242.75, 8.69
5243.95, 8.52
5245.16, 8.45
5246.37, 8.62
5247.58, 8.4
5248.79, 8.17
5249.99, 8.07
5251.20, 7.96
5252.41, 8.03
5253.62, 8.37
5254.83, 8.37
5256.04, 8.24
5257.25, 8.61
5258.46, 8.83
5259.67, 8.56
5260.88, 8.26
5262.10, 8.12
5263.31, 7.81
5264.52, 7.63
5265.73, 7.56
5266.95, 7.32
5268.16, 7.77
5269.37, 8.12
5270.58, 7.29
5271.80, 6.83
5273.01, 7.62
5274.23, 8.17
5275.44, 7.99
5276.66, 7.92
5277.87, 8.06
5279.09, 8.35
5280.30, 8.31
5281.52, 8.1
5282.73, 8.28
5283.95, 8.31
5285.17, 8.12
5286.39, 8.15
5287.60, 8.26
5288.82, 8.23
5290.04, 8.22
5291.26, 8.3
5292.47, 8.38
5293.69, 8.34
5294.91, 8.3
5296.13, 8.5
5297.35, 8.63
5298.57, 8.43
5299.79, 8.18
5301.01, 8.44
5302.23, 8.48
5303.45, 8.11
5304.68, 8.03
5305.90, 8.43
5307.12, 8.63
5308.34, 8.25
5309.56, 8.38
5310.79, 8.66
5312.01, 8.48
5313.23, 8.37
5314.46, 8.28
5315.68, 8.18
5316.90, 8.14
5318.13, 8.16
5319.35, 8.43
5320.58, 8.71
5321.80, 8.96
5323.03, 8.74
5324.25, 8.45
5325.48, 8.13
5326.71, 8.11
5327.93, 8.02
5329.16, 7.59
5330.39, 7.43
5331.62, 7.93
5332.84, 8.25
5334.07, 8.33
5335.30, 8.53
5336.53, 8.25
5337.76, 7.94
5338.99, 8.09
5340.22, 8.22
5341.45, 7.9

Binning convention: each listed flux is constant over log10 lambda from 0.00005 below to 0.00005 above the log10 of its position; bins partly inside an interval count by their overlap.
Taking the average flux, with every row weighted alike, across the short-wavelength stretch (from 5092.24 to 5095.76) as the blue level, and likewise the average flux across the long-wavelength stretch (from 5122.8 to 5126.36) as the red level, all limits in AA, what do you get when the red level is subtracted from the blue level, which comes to 0.5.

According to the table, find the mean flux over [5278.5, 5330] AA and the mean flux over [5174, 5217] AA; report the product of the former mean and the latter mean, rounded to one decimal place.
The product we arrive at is 65.5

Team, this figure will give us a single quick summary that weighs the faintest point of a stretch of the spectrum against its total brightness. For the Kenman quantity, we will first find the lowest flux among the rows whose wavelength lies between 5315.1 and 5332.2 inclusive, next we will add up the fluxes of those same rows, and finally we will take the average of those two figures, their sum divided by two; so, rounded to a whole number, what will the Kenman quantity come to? 61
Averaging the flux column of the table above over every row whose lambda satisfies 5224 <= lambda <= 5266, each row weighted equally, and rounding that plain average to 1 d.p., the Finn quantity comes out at 8.2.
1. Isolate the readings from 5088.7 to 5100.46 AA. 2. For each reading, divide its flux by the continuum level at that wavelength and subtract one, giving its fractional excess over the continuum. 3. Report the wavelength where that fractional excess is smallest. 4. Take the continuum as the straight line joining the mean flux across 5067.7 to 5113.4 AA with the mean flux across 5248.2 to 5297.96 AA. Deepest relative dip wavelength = 5099.87 AA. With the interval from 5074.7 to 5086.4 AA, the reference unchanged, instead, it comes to 5082.28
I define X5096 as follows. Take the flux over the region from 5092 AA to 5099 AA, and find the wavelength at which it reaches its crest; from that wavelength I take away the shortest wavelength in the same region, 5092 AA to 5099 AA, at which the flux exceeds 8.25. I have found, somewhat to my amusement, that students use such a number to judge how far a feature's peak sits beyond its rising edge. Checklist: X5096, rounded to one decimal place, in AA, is 2.3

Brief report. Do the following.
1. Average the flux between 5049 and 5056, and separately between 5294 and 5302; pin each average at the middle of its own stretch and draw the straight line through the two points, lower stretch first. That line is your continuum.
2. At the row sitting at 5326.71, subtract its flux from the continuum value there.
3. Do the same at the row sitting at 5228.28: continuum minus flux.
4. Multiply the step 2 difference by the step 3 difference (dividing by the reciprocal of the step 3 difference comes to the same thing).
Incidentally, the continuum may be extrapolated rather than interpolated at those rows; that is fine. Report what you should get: 0.38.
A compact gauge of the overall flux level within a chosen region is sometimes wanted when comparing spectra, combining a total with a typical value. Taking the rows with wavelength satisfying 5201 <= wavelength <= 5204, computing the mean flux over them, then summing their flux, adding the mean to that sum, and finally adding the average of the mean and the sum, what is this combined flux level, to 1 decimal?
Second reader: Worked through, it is 38.5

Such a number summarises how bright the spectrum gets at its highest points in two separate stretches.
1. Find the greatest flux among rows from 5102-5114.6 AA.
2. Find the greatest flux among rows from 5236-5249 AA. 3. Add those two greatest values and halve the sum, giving 8.86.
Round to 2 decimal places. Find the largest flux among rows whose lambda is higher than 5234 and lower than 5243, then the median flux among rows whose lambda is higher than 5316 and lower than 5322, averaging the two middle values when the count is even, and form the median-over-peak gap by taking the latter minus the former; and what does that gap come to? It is -0.26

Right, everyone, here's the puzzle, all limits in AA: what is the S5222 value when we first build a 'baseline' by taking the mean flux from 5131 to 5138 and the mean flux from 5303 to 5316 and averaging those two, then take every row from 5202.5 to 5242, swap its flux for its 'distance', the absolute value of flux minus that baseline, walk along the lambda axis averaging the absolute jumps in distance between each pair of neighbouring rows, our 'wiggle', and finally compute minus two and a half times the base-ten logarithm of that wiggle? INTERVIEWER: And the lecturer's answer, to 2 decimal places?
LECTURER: 1.91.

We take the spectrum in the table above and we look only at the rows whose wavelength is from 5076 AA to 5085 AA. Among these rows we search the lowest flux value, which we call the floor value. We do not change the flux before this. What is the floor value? 8.1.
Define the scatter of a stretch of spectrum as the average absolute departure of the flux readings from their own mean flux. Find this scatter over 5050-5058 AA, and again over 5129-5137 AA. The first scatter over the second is 0.80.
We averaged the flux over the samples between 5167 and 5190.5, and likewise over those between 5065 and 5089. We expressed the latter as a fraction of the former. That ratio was 1.19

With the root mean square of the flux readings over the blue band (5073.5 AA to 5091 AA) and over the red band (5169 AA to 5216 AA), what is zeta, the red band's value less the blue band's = -0.8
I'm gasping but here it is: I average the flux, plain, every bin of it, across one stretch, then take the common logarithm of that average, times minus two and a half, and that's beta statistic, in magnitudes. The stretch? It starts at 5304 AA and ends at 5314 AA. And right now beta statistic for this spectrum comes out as -2.31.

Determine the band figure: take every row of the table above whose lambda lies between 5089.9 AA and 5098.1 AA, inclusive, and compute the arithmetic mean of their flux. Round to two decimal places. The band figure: 8.68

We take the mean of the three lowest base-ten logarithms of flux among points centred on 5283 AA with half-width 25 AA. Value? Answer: 0.854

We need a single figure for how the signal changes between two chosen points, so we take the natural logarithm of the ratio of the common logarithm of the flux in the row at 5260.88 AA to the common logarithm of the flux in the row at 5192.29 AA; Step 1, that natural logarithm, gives 0.022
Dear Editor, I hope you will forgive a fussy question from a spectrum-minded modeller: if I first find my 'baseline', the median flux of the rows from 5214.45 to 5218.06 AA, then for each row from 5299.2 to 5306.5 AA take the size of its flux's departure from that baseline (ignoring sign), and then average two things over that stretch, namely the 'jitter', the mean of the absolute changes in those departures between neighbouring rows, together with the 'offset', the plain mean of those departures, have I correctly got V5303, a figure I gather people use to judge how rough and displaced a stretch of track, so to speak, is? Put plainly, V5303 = 0.189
